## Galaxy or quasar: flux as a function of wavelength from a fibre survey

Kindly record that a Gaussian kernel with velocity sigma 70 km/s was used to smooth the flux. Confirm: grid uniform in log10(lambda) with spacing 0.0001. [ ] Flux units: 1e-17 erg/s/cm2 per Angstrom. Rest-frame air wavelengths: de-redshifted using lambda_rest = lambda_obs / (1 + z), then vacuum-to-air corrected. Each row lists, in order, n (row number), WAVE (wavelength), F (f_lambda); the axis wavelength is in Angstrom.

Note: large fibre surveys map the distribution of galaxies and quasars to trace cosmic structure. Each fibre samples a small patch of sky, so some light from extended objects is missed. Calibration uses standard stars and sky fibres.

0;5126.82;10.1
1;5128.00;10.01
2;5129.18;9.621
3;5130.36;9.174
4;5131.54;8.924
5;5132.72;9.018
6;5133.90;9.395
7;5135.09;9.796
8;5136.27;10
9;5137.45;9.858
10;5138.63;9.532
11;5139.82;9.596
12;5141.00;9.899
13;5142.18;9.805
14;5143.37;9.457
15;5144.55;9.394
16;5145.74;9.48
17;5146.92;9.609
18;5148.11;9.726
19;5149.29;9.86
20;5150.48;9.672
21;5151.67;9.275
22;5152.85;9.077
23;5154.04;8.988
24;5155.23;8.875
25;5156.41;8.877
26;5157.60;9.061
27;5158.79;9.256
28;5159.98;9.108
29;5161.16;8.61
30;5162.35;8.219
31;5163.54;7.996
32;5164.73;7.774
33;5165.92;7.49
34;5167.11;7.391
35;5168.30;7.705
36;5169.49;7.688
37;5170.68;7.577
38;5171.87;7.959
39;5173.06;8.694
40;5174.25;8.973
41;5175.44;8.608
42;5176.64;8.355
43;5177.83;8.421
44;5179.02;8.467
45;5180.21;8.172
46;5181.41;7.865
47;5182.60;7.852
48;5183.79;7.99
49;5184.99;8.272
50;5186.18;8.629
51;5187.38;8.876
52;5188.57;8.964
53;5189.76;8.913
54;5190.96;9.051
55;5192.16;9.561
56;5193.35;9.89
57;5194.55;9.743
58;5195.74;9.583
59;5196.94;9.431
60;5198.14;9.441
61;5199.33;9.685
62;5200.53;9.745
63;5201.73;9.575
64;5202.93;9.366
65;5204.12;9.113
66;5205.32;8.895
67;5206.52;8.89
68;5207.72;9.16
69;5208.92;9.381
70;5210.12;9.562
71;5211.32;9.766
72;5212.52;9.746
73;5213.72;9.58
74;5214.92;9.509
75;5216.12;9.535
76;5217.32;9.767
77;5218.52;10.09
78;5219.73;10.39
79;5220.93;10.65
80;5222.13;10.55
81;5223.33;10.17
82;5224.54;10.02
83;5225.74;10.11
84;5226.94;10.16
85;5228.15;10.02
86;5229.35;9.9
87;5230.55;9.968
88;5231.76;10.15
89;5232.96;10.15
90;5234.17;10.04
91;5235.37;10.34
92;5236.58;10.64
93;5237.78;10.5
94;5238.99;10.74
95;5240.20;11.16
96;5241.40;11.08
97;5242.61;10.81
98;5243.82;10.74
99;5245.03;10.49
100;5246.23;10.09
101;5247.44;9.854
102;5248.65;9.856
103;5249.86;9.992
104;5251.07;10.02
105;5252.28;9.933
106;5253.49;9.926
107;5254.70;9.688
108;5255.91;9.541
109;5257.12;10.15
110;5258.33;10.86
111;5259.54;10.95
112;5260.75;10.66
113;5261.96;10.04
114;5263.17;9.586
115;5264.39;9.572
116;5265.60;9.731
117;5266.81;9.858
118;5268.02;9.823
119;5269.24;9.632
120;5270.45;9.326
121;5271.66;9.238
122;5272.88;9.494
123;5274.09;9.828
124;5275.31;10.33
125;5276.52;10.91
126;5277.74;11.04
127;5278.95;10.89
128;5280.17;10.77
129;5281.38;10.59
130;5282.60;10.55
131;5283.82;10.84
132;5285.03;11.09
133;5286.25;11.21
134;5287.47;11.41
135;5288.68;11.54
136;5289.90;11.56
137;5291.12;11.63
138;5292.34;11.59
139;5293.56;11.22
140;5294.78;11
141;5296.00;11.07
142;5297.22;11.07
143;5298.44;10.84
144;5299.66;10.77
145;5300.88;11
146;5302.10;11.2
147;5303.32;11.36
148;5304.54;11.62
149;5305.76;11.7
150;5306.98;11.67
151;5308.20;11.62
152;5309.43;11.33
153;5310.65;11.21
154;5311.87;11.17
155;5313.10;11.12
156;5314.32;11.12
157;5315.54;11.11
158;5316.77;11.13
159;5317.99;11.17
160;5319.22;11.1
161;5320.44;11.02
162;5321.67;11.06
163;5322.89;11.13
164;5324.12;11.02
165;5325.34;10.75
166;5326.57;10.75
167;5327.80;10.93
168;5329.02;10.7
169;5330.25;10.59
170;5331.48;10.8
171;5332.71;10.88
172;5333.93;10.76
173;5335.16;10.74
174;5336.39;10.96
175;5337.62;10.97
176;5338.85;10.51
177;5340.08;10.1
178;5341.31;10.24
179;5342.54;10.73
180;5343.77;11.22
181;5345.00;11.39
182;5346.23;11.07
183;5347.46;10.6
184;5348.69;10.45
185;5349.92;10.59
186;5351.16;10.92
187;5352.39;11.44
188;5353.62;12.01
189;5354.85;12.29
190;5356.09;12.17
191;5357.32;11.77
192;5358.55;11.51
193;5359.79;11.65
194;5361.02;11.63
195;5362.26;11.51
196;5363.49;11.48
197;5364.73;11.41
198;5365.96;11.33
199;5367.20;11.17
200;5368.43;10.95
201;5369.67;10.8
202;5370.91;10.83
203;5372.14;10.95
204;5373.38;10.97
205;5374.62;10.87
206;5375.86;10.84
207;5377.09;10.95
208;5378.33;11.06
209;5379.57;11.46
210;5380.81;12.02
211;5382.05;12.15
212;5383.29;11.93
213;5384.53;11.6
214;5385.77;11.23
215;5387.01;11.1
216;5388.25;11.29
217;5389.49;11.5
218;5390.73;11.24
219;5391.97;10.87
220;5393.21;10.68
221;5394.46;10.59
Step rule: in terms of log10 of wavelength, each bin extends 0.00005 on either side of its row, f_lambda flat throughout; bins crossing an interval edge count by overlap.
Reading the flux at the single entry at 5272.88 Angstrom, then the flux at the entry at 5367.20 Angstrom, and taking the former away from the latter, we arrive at 1.7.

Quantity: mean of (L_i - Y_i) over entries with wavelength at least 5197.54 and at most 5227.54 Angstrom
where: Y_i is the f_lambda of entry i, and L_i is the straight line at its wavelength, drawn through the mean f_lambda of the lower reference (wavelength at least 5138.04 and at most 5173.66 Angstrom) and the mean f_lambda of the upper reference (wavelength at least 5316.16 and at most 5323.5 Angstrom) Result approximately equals -0.1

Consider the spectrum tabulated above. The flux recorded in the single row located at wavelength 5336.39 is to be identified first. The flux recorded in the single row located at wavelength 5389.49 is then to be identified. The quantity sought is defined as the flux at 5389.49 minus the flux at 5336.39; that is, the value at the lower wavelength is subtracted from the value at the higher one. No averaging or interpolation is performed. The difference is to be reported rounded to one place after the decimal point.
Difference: 0.5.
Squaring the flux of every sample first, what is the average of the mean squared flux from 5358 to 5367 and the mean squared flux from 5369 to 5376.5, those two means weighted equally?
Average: 125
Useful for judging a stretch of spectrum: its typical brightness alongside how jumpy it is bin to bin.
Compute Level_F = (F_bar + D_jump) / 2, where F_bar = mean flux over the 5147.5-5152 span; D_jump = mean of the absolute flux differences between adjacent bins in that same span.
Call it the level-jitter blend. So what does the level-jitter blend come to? 4.9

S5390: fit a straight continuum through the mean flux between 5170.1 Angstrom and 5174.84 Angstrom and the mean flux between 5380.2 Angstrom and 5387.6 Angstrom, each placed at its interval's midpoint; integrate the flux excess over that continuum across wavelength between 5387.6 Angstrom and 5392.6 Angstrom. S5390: -3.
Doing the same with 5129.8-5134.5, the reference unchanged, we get 7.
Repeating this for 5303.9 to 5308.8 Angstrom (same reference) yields 6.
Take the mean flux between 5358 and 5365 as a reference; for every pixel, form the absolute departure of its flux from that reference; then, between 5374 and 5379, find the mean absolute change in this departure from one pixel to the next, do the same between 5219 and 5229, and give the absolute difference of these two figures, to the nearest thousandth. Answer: 0.084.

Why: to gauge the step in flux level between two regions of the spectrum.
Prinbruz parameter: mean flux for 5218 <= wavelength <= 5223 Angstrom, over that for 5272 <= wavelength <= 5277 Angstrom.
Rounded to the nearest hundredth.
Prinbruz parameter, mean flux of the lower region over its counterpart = 1.03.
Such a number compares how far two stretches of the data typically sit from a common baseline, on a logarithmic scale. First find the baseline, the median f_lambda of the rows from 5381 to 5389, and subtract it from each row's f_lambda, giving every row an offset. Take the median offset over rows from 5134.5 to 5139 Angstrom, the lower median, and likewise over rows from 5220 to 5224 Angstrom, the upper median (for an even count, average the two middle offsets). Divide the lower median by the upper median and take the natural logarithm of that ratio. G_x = 0.6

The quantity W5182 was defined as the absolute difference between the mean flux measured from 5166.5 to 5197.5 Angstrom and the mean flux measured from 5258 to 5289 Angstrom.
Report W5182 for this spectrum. 1.8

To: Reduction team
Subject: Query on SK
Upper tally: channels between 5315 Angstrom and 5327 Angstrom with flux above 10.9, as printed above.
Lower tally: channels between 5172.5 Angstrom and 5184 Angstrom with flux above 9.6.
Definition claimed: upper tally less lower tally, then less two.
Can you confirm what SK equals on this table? 6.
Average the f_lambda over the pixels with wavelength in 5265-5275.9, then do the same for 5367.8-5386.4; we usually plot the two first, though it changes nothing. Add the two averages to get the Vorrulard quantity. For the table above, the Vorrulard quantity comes 20.9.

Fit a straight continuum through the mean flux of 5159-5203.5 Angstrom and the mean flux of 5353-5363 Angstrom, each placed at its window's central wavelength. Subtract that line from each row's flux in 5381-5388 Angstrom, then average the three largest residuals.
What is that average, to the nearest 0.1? -0.4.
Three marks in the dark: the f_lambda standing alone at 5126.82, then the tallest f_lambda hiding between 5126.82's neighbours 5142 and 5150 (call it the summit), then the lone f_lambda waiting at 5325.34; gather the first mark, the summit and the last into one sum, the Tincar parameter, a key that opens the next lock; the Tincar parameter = 30.7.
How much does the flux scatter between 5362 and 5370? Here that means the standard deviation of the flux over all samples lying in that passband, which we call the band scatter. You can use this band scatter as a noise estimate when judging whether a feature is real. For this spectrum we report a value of 0.3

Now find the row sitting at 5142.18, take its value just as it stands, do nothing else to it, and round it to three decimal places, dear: 9.805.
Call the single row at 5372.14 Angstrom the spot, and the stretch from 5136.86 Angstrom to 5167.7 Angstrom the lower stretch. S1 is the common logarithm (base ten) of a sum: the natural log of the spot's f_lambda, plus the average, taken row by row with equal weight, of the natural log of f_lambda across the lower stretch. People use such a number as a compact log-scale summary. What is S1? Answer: 0.662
